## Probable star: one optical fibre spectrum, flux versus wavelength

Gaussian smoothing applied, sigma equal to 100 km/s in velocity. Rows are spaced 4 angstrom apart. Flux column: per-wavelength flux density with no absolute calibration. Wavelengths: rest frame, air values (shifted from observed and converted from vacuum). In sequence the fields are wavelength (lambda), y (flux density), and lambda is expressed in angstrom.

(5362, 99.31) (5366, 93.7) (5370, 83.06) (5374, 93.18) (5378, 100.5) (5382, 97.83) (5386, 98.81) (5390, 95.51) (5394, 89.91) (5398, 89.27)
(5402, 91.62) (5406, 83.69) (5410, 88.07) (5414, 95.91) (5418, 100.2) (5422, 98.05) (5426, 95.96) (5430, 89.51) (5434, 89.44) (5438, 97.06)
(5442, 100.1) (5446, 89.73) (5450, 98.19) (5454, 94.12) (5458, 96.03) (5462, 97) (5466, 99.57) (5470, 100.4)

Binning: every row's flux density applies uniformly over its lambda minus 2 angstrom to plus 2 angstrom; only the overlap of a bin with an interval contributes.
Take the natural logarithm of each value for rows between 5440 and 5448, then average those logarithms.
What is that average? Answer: 4.55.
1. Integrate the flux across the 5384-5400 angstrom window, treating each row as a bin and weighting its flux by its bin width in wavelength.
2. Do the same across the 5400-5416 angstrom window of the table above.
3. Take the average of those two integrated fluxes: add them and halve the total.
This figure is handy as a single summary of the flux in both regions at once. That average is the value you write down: 1466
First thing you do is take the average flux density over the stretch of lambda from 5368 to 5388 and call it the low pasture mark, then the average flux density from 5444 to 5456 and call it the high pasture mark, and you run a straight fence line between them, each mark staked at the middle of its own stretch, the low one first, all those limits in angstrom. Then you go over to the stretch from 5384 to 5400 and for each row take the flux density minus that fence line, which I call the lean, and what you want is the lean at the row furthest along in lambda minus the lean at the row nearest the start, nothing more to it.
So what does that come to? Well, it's -9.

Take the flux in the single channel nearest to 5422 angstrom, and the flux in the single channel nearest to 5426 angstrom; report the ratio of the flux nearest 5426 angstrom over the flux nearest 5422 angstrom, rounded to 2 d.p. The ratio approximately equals 0.98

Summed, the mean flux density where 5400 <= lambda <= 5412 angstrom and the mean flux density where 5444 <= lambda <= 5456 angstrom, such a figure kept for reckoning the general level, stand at 182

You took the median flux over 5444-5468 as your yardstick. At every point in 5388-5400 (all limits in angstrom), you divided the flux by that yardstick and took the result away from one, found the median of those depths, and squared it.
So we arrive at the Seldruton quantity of 0.0047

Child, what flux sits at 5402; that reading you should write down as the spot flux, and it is 91.62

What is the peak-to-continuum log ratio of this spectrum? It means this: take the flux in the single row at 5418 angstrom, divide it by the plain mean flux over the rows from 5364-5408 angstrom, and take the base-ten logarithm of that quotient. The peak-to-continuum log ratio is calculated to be 0.035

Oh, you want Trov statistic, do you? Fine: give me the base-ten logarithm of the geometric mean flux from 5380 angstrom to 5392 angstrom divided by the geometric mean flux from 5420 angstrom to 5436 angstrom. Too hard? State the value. 0.019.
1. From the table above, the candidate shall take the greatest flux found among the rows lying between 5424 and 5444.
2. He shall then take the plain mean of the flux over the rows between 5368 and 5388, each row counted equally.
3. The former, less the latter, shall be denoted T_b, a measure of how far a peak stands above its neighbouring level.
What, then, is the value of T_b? 5.4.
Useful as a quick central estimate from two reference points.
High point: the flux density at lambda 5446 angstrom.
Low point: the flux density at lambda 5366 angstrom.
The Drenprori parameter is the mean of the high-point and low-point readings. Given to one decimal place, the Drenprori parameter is 91.7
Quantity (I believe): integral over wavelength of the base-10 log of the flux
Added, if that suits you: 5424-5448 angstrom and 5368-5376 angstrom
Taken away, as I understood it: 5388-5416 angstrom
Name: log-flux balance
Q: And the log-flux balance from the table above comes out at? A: 8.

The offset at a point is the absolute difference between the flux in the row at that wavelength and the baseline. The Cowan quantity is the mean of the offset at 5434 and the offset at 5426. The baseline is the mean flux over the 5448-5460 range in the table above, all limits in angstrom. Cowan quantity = 3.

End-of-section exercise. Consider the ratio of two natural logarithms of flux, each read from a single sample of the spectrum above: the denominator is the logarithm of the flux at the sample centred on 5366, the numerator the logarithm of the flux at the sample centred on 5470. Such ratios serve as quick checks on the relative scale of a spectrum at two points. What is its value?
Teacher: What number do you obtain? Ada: 1.02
